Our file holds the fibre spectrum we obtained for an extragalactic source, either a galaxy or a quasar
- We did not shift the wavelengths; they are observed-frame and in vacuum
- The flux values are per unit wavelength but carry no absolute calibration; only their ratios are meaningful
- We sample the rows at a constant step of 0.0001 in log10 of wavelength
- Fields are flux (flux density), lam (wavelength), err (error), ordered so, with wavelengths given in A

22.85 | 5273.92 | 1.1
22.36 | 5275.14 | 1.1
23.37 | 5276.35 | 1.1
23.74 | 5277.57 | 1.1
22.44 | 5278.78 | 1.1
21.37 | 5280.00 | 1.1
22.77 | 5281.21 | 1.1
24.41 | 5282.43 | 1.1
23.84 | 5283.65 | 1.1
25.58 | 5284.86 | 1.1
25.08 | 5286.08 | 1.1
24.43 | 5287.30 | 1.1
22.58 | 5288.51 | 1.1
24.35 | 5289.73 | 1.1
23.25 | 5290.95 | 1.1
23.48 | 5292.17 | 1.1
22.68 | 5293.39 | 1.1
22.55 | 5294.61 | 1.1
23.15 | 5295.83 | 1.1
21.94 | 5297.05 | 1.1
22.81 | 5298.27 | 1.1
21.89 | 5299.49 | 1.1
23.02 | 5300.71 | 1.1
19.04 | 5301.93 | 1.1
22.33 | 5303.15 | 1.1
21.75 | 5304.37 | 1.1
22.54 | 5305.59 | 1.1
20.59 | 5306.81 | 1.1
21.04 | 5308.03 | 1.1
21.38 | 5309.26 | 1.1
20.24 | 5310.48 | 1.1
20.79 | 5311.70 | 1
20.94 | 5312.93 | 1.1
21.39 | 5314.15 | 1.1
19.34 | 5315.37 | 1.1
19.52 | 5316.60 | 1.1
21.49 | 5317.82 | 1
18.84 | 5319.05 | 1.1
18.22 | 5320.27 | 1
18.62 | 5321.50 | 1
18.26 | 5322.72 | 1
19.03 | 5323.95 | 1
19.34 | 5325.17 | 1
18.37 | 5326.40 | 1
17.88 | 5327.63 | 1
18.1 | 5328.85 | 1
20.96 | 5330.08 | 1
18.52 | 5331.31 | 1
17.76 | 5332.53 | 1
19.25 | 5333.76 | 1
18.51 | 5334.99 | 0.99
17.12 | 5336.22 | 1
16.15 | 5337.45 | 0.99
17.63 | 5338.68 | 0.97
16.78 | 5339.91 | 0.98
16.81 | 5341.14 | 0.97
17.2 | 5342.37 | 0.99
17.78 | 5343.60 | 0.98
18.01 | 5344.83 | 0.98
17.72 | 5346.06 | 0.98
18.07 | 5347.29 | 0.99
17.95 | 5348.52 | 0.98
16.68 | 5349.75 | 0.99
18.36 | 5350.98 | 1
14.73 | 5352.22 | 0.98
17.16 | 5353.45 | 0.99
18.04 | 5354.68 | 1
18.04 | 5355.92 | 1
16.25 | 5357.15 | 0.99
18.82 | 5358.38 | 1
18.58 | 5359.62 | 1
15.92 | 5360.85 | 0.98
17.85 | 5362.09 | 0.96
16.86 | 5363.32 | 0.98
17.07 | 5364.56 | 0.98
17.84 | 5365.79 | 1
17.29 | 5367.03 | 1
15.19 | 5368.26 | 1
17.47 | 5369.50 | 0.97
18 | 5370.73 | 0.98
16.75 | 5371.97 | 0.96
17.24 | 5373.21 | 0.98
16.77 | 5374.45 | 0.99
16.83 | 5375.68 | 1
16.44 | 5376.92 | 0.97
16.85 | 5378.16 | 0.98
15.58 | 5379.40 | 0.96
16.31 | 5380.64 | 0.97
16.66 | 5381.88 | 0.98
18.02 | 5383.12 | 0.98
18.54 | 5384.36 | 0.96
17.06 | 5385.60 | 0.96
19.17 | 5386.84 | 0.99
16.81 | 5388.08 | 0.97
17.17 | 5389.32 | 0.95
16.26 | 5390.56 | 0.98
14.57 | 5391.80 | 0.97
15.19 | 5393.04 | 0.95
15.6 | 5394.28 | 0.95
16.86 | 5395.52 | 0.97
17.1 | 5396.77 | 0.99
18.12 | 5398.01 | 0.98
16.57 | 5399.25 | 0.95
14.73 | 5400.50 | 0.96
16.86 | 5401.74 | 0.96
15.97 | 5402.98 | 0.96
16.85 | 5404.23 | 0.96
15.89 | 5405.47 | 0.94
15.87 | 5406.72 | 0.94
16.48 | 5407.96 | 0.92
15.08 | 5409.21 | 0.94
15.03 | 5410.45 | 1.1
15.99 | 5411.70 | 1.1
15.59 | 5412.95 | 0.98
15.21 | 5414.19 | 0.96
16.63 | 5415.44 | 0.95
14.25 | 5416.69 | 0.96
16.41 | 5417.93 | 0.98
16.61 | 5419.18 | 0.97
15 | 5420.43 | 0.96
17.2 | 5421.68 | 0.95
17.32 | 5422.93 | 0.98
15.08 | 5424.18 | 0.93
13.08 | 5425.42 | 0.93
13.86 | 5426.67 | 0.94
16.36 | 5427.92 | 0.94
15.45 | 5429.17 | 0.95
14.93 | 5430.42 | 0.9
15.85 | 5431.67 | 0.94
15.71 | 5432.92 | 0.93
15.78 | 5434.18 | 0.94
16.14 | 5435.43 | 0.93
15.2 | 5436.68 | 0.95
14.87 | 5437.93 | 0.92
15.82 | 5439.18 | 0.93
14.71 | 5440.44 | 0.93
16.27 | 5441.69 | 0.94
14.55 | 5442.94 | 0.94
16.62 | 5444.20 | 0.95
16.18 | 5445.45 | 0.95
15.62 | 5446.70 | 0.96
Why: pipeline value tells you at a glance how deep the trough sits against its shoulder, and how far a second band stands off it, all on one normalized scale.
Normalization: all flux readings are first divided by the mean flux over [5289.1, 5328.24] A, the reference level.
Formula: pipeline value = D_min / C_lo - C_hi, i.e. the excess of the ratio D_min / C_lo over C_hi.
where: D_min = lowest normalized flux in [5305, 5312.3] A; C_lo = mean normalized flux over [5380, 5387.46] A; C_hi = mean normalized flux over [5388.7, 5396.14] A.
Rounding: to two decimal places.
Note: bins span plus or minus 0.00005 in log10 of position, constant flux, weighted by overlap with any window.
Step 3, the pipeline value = 0.39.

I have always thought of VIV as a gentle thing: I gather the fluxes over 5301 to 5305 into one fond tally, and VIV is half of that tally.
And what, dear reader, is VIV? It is 31.6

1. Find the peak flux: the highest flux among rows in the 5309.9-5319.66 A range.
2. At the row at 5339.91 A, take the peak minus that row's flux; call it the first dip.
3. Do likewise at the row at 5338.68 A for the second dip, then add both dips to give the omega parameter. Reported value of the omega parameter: 8.6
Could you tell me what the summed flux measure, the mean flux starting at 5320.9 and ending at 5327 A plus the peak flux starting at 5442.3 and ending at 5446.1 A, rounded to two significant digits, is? 35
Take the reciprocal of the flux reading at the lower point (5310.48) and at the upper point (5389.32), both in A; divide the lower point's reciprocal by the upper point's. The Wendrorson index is 0.85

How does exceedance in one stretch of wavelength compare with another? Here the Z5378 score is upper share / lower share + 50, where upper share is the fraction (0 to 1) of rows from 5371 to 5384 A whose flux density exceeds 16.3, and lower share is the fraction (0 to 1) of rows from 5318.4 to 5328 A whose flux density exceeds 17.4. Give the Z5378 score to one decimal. 50.9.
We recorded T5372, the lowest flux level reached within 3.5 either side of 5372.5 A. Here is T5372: 16.75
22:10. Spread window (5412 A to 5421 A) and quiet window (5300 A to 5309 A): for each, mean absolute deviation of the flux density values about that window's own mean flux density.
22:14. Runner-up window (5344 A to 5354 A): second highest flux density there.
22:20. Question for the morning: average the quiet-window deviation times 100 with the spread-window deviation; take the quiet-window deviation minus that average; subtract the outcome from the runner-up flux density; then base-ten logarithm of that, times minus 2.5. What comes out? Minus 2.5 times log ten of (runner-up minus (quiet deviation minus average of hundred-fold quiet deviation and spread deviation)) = -4.63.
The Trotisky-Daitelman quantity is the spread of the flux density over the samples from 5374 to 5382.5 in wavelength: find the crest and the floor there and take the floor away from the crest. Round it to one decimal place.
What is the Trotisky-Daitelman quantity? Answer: 1.3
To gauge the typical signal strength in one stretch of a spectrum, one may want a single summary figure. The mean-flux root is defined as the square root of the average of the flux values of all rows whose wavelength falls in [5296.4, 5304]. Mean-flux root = 4.67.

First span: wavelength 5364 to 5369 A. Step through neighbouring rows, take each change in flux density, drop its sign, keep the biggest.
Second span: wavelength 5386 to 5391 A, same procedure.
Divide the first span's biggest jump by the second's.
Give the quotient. 0.89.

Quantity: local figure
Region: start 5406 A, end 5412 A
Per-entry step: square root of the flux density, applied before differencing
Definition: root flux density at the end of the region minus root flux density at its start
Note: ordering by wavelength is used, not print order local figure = 0.02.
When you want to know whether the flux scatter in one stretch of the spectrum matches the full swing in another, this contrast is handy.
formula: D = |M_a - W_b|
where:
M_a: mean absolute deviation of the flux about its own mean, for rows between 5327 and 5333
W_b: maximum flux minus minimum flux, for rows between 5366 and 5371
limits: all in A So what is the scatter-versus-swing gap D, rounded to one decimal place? 1.9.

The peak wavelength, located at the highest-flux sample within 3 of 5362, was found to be 5359.62 A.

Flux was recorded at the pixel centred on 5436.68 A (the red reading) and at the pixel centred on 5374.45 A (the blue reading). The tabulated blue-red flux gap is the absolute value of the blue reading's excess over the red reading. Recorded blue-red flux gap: 1.6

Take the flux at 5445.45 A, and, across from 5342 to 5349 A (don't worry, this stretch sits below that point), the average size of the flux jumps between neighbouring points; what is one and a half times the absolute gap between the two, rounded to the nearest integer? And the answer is 24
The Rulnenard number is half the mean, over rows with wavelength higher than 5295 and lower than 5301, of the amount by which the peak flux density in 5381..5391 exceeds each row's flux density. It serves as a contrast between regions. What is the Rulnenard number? -1.7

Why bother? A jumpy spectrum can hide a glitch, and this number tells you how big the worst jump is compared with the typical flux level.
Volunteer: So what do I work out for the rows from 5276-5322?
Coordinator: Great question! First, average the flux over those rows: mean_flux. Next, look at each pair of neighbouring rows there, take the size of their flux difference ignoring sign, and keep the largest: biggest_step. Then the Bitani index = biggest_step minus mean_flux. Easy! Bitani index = -18.0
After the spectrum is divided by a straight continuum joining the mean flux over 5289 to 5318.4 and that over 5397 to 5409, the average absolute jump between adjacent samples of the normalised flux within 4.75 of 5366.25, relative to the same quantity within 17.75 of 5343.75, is 1.0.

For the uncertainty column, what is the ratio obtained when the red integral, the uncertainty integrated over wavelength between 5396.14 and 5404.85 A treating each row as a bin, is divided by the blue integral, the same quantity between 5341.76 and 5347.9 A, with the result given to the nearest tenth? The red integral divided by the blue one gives 1.4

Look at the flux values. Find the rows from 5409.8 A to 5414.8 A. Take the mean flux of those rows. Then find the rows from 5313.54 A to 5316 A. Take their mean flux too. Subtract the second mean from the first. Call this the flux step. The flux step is -4.9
